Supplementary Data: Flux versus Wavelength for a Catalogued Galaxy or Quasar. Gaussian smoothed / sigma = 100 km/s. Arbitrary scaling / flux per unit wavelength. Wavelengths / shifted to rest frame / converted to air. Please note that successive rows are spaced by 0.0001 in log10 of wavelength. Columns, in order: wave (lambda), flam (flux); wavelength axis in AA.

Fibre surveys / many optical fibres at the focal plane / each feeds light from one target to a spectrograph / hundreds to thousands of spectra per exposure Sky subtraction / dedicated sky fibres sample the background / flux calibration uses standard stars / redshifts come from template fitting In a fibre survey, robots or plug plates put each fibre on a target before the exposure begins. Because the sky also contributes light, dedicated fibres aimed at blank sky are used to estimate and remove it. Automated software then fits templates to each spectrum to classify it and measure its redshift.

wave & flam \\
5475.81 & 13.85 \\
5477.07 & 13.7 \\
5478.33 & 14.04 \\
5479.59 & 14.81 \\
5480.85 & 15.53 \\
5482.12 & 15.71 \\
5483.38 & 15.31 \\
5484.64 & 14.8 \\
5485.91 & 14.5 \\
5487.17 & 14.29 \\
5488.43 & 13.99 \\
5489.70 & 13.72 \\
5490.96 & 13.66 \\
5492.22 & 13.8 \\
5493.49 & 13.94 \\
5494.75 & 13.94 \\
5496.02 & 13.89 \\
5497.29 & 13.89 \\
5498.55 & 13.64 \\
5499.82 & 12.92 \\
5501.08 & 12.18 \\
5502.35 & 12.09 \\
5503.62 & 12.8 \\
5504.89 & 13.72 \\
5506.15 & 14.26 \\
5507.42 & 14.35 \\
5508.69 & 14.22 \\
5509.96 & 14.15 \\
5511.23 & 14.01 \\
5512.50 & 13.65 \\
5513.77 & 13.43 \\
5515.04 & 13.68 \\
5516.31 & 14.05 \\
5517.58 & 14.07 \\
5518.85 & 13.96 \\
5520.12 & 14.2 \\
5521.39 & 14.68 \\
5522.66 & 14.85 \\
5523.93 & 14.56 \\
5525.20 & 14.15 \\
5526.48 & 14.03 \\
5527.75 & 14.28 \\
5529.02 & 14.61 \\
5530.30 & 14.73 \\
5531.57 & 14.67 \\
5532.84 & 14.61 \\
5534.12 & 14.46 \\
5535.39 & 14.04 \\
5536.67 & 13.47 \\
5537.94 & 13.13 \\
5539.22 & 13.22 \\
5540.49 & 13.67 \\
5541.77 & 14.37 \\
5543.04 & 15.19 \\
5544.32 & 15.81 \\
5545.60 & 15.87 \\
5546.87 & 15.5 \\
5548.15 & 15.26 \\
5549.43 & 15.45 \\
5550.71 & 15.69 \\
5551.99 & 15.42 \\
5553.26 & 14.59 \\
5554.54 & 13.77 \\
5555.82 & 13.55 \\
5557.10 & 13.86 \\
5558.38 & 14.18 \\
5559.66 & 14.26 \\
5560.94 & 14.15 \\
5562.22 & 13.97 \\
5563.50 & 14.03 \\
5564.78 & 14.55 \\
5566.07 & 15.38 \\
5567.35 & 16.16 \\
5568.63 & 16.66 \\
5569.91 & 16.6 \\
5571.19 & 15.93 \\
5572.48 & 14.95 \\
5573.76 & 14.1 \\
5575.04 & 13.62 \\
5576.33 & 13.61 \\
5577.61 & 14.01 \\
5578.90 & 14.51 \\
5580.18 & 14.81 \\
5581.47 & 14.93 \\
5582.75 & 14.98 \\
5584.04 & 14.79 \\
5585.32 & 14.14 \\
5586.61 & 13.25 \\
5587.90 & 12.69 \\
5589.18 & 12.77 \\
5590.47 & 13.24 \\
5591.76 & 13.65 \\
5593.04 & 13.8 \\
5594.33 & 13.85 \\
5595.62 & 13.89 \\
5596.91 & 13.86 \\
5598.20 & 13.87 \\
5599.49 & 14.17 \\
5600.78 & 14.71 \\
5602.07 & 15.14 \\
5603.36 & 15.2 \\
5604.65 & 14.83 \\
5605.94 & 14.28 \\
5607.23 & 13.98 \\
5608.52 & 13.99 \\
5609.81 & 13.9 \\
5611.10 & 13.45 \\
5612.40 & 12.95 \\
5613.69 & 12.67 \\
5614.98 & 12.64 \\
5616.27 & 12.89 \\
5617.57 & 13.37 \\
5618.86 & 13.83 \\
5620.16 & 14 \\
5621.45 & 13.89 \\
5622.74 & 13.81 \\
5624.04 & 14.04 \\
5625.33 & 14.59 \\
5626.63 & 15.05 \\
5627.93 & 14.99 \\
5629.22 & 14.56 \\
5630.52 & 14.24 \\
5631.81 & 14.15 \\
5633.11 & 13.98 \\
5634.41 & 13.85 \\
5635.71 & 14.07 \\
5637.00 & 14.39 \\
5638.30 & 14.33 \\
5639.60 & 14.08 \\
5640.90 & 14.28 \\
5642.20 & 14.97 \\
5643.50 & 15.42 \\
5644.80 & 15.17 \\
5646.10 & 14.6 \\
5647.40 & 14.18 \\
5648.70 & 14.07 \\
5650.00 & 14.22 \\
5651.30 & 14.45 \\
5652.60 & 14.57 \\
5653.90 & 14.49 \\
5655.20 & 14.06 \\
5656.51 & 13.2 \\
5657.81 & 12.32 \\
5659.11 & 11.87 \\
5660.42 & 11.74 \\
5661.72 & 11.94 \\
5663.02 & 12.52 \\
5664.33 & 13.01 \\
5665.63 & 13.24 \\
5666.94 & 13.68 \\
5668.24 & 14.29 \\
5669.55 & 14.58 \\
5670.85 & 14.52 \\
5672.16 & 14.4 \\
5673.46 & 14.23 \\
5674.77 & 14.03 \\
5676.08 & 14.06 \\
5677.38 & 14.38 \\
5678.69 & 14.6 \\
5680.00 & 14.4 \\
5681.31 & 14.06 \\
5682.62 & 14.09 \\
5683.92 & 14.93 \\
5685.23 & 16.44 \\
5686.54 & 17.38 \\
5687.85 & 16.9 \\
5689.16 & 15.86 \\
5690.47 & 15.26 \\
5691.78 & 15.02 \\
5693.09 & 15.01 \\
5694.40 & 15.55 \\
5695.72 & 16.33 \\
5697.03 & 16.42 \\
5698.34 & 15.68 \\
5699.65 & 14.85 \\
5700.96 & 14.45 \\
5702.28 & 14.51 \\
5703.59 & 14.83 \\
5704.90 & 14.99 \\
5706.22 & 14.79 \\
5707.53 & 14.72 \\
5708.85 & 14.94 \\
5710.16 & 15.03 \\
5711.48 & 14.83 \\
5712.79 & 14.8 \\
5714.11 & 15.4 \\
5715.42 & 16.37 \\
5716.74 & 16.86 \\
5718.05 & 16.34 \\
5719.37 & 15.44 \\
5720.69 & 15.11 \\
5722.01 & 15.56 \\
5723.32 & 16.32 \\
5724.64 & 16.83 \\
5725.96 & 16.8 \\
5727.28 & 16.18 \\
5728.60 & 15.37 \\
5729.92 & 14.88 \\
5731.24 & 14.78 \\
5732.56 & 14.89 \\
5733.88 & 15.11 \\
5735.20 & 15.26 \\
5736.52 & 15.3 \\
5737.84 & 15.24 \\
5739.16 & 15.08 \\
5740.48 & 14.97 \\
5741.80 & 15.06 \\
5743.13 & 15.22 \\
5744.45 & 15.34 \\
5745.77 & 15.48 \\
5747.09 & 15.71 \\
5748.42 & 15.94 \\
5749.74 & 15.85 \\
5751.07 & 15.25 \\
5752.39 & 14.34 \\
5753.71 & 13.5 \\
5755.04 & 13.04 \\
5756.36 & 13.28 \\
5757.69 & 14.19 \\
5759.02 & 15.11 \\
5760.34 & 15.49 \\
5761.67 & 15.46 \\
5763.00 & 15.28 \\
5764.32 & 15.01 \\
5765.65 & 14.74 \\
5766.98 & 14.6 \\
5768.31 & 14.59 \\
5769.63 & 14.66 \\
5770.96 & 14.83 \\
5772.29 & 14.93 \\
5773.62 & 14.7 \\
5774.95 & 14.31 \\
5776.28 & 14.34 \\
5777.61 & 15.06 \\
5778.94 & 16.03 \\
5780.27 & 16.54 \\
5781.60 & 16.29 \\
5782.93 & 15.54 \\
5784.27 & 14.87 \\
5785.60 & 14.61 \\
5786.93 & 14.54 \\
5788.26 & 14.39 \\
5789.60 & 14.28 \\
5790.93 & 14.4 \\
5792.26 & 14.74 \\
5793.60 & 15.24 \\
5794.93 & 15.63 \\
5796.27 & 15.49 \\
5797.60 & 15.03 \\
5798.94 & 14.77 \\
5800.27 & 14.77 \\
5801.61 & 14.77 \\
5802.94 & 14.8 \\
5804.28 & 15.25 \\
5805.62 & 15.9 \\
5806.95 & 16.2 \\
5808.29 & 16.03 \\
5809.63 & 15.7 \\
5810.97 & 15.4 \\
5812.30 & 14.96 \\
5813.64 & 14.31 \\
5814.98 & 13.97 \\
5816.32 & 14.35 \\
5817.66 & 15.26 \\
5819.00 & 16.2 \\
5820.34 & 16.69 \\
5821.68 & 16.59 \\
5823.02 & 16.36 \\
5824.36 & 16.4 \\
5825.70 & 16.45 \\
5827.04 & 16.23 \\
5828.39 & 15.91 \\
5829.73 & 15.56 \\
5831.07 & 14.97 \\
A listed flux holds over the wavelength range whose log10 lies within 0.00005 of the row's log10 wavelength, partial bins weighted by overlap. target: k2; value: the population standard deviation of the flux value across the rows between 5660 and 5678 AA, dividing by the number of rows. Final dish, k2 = 0.93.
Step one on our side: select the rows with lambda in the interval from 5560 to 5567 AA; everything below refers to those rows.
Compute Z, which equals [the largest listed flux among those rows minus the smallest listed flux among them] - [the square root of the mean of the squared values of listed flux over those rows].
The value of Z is -13.0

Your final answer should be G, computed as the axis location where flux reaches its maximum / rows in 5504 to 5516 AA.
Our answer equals 5507.42 AA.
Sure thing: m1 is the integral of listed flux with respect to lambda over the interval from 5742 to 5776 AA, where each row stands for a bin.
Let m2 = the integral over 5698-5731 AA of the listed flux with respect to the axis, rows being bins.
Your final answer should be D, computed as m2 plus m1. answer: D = 1013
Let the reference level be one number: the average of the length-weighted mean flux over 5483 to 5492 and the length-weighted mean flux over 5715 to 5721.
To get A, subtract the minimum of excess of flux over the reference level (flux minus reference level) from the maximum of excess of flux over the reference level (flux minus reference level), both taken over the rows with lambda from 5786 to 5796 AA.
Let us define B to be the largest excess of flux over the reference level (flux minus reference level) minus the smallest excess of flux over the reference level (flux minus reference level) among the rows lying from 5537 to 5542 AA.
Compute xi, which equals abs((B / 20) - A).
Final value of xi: 1.29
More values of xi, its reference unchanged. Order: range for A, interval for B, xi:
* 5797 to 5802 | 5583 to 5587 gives 0.18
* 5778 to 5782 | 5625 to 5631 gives 0.47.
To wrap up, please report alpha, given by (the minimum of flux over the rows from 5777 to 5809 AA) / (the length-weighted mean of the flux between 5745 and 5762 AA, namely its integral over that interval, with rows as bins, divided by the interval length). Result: 0.96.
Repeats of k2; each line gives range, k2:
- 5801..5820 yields 0.70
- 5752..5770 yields 0.75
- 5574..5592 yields 0.76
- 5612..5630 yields 0.79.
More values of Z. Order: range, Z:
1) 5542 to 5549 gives -14.8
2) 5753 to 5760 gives -11.8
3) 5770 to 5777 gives -14.0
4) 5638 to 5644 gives -13.3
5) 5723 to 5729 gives -14.8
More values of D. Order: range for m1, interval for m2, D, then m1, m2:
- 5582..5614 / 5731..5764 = 940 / 446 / 494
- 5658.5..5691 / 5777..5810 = 966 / 463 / 503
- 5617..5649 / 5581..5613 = 907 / 458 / 448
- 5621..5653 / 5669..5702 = 959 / 461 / 498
